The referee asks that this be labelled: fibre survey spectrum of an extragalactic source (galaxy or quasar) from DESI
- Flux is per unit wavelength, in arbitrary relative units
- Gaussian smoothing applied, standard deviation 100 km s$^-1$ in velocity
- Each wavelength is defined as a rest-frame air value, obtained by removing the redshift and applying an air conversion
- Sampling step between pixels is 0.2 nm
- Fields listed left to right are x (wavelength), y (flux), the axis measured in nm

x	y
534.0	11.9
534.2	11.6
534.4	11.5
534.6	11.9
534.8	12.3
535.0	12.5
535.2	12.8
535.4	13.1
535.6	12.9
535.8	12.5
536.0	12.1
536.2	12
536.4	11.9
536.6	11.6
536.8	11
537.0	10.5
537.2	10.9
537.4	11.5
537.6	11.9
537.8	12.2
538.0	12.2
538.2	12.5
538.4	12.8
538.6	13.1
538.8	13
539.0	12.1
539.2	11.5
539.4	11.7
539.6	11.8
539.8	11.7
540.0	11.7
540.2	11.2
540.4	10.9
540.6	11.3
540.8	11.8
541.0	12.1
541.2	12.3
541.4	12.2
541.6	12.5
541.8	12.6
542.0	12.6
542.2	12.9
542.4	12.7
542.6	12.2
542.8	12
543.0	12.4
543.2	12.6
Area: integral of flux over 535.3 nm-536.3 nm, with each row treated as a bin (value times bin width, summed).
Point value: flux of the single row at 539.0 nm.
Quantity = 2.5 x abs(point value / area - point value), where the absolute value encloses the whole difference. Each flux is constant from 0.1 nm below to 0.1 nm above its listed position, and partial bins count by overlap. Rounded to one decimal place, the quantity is 27.8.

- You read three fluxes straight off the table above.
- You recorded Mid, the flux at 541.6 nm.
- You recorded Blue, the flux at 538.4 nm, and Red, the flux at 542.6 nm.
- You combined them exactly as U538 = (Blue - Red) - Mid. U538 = -11.9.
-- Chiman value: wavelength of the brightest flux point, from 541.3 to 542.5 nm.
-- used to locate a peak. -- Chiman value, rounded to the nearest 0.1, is 542.2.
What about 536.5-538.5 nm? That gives 538.4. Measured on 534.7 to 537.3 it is 535.4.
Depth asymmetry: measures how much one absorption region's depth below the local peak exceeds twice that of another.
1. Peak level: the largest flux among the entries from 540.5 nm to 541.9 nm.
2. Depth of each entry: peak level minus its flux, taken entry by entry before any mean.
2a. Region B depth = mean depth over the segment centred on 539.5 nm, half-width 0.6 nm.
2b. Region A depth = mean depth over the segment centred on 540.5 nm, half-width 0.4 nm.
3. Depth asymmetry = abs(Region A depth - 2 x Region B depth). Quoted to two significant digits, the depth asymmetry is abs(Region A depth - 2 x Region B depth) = 0.40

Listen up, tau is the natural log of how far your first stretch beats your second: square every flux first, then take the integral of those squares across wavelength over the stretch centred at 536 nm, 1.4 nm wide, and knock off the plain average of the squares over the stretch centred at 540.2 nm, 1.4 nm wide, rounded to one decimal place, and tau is 4.4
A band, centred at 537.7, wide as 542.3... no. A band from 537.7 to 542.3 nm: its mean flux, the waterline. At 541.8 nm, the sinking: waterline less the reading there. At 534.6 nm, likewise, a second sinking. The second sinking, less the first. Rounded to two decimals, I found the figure 0.70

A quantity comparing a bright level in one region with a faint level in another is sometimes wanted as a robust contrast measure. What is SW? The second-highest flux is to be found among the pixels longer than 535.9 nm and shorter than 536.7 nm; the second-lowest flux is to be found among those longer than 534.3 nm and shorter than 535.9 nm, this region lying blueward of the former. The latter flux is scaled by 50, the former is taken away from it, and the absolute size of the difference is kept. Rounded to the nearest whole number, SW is 583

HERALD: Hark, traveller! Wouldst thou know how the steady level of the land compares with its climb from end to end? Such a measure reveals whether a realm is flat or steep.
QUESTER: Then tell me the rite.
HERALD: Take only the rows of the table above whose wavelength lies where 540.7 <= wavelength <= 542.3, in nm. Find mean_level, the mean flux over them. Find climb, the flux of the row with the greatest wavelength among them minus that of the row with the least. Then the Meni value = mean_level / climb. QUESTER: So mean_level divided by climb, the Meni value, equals 11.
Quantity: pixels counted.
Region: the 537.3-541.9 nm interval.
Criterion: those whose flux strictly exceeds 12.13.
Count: 10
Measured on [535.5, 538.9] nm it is 8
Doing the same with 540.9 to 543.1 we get 9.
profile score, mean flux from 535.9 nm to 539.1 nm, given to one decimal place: 12.0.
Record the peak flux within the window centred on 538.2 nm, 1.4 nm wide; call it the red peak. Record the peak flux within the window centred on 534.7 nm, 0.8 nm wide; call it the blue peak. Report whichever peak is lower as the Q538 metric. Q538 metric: 12.50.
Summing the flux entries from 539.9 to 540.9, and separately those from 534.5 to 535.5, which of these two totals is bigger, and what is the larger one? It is 62.6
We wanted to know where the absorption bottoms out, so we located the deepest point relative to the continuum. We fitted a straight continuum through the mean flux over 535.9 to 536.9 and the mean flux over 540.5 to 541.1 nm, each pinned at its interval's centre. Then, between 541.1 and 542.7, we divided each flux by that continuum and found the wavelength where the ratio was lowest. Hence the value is 542.6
